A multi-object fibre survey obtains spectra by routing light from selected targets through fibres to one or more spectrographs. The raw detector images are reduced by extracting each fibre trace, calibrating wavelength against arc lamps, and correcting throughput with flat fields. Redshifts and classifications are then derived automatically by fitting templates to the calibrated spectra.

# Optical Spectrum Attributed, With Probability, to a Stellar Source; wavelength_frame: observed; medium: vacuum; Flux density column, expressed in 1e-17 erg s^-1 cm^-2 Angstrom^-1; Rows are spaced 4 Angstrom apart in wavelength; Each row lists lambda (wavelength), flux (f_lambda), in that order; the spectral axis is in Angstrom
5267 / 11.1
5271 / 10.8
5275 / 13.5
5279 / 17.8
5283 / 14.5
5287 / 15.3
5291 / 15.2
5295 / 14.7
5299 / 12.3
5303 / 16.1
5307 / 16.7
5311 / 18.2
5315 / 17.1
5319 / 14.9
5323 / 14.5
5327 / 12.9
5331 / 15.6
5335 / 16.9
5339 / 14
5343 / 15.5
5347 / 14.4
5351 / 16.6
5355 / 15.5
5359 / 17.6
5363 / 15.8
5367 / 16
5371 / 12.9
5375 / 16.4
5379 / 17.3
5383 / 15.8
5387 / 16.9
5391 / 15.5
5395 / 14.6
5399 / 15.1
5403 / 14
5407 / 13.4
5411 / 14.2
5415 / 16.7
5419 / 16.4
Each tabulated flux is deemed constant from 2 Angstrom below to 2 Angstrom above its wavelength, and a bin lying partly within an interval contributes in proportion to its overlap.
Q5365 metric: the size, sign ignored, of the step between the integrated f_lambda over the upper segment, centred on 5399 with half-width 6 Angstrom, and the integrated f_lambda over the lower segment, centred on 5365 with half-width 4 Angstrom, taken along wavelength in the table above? 48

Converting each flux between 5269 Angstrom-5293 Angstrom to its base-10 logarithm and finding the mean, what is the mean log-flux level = 1.16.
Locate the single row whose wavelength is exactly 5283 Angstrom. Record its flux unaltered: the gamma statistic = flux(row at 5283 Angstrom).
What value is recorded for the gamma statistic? 14.5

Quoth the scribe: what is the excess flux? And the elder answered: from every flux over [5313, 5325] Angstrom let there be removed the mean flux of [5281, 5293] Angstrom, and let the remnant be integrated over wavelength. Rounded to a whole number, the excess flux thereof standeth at 6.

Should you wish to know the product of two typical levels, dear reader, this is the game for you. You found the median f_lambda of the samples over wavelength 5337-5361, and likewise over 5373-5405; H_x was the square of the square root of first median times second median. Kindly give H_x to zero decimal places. 243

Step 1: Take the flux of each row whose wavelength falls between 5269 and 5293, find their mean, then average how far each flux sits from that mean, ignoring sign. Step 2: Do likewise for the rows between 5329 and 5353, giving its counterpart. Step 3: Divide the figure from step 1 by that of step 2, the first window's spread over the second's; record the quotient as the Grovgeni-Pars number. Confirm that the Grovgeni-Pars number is 1.83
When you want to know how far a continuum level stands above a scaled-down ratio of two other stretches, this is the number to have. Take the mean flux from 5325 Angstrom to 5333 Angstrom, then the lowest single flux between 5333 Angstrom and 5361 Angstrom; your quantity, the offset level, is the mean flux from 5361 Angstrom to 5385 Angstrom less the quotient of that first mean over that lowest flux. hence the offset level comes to 14.7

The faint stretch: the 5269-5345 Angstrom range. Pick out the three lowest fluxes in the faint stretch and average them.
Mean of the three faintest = 12.0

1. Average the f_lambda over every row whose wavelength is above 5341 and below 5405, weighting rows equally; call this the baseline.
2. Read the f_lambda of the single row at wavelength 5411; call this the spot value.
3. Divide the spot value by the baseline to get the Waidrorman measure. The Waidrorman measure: 0.91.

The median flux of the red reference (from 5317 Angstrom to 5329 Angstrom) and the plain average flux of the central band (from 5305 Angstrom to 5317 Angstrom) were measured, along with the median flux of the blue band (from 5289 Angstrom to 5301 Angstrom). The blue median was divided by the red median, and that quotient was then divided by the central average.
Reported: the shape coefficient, 0.0585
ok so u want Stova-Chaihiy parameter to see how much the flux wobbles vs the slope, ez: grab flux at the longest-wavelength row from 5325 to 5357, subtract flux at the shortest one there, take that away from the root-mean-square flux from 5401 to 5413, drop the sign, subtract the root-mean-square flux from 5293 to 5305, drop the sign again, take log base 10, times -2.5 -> -1.3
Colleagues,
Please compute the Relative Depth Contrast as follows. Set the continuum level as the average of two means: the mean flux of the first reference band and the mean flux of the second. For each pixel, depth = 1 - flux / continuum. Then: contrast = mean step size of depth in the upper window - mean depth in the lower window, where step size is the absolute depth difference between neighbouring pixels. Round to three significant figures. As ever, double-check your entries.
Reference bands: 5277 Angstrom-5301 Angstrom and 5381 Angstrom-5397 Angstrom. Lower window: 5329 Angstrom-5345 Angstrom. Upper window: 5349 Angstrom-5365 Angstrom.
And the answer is 0.120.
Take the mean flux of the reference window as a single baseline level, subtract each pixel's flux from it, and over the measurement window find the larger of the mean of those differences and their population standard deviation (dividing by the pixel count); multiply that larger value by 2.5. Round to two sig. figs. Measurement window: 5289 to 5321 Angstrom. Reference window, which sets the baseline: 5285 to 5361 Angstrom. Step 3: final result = 4.2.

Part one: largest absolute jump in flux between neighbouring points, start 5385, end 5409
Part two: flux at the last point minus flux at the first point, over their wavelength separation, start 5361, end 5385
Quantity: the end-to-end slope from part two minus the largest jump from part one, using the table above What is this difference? -1.4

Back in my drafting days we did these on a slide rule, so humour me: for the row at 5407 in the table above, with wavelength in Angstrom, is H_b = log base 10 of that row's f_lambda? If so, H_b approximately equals 1.13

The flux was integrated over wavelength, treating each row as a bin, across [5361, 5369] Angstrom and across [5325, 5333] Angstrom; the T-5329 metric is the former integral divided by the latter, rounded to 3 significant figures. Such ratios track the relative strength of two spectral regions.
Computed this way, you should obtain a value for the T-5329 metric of 1.12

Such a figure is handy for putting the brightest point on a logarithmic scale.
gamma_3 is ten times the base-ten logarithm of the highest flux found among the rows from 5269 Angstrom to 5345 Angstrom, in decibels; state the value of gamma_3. 12.6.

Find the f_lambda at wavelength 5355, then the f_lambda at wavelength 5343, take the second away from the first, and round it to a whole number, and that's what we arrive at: 0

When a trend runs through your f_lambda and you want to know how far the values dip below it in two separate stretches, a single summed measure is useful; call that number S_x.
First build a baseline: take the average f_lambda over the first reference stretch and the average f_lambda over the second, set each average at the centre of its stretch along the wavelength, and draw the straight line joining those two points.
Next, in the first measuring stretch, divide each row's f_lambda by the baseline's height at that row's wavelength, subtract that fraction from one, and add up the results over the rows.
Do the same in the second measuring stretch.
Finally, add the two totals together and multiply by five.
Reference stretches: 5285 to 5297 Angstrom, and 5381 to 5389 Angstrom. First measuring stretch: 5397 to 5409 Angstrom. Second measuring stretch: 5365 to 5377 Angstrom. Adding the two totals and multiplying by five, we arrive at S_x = 3.2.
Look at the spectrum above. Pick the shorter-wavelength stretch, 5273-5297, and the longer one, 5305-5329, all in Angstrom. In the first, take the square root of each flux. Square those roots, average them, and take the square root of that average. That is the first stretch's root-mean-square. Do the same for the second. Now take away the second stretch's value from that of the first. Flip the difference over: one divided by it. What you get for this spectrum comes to -14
